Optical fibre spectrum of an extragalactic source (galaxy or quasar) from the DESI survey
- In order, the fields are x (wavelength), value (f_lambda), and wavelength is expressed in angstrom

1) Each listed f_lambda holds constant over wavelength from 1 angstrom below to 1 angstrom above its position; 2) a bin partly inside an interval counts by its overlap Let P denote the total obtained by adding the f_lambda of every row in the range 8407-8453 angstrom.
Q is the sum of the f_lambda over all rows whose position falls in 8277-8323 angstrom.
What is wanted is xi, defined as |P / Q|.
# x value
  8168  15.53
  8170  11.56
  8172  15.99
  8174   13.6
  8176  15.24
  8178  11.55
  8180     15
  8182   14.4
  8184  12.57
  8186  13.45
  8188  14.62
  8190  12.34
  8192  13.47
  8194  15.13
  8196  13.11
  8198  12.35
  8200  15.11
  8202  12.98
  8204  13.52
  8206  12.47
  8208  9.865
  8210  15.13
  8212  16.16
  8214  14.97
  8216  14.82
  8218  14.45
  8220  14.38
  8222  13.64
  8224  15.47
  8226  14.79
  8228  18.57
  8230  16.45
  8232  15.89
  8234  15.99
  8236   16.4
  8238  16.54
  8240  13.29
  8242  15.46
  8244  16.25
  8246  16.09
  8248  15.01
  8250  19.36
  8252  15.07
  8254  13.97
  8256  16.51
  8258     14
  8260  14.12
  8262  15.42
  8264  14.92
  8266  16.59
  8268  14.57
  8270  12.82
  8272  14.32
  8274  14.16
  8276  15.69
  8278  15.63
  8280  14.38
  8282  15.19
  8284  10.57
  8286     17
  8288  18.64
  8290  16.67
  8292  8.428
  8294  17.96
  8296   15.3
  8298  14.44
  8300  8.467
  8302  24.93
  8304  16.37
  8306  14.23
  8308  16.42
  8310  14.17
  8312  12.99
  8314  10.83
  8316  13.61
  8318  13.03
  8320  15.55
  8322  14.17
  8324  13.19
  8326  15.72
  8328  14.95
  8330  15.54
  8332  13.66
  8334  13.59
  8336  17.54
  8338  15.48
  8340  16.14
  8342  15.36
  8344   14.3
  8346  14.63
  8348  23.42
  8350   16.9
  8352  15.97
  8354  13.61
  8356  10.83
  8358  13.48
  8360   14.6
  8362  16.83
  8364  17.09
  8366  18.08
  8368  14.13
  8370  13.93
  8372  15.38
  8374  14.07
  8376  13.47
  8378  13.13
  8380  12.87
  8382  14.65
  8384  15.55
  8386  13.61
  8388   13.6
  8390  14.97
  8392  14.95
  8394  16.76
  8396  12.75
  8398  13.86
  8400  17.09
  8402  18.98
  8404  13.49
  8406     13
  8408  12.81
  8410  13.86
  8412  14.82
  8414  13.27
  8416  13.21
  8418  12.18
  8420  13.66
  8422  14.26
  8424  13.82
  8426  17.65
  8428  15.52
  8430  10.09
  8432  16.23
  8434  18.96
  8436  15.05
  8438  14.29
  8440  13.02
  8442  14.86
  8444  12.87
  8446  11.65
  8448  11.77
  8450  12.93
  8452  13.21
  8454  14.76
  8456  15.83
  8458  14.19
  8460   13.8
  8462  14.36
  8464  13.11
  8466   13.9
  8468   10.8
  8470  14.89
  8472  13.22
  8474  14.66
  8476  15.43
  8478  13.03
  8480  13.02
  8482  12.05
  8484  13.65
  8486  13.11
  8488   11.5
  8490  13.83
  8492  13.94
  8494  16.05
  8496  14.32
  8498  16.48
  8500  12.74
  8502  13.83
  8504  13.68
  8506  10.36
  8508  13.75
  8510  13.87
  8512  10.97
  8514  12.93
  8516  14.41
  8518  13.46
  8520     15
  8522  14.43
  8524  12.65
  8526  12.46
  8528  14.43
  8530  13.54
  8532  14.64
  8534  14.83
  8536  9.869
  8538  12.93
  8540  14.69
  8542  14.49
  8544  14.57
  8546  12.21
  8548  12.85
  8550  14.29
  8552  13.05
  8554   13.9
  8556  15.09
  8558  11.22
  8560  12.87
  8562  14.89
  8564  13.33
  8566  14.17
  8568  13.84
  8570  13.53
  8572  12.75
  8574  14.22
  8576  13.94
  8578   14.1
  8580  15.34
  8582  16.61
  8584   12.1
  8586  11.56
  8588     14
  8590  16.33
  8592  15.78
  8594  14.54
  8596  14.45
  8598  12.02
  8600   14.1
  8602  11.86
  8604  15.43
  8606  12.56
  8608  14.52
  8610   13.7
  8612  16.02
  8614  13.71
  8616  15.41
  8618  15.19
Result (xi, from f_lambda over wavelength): 0.94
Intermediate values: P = 320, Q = 339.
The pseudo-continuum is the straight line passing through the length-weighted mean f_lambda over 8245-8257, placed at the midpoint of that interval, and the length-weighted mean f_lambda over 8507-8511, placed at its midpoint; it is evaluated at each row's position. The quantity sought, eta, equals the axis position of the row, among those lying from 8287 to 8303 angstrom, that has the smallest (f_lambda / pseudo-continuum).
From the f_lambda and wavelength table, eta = 8292 angstrom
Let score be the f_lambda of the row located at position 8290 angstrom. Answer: 16.67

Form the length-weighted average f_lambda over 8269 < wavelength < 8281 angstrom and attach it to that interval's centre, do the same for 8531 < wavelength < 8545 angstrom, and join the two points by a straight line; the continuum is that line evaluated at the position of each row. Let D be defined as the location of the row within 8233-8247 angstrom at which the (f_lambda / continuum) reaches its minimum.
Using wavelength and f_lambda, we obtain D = 8240 angstrom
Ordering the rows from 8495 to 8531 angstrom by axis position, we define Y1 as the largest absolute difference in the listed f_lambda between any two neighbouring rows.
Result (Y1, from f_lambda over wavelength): 4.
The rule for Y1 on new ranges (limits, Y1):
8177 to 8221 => 5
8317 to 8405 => 9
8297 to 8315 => 16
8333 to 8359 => 9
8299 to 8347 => 16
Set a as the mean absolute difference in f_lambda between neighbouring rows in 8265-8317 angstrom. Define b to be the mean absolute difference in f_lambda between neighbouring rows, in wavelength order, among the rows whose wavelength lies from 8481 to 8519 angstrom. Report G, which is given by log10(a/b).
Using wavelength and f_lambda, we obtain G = 0.31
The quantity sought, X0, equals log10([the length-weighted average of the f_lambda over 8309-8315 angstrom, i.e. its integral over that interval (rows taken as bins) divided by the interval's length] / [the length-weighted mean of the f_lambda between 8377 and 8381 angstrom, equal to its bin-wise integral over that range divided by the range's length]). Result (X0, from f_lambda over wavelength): -0.01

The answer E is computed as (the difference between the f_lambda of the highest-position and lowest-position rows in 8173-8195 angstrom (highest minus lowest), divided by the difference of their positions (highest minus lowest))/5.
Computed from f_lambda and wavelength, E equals 0.015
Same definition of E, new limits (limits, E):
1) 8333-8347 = 0.017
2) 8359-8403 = 0.021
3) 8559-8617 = 0.009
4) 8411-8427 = 0.040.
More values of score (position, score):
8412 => 14.82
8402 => 18.98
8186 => 13.45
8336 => 17.54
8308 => 16.42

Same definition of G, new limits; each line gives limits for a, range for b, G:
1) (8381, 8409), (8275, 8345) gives -0.24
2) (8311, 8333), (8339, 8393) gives -0.03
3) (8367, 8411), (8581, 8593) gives -0.17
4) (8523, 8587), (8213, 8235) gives 0.12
